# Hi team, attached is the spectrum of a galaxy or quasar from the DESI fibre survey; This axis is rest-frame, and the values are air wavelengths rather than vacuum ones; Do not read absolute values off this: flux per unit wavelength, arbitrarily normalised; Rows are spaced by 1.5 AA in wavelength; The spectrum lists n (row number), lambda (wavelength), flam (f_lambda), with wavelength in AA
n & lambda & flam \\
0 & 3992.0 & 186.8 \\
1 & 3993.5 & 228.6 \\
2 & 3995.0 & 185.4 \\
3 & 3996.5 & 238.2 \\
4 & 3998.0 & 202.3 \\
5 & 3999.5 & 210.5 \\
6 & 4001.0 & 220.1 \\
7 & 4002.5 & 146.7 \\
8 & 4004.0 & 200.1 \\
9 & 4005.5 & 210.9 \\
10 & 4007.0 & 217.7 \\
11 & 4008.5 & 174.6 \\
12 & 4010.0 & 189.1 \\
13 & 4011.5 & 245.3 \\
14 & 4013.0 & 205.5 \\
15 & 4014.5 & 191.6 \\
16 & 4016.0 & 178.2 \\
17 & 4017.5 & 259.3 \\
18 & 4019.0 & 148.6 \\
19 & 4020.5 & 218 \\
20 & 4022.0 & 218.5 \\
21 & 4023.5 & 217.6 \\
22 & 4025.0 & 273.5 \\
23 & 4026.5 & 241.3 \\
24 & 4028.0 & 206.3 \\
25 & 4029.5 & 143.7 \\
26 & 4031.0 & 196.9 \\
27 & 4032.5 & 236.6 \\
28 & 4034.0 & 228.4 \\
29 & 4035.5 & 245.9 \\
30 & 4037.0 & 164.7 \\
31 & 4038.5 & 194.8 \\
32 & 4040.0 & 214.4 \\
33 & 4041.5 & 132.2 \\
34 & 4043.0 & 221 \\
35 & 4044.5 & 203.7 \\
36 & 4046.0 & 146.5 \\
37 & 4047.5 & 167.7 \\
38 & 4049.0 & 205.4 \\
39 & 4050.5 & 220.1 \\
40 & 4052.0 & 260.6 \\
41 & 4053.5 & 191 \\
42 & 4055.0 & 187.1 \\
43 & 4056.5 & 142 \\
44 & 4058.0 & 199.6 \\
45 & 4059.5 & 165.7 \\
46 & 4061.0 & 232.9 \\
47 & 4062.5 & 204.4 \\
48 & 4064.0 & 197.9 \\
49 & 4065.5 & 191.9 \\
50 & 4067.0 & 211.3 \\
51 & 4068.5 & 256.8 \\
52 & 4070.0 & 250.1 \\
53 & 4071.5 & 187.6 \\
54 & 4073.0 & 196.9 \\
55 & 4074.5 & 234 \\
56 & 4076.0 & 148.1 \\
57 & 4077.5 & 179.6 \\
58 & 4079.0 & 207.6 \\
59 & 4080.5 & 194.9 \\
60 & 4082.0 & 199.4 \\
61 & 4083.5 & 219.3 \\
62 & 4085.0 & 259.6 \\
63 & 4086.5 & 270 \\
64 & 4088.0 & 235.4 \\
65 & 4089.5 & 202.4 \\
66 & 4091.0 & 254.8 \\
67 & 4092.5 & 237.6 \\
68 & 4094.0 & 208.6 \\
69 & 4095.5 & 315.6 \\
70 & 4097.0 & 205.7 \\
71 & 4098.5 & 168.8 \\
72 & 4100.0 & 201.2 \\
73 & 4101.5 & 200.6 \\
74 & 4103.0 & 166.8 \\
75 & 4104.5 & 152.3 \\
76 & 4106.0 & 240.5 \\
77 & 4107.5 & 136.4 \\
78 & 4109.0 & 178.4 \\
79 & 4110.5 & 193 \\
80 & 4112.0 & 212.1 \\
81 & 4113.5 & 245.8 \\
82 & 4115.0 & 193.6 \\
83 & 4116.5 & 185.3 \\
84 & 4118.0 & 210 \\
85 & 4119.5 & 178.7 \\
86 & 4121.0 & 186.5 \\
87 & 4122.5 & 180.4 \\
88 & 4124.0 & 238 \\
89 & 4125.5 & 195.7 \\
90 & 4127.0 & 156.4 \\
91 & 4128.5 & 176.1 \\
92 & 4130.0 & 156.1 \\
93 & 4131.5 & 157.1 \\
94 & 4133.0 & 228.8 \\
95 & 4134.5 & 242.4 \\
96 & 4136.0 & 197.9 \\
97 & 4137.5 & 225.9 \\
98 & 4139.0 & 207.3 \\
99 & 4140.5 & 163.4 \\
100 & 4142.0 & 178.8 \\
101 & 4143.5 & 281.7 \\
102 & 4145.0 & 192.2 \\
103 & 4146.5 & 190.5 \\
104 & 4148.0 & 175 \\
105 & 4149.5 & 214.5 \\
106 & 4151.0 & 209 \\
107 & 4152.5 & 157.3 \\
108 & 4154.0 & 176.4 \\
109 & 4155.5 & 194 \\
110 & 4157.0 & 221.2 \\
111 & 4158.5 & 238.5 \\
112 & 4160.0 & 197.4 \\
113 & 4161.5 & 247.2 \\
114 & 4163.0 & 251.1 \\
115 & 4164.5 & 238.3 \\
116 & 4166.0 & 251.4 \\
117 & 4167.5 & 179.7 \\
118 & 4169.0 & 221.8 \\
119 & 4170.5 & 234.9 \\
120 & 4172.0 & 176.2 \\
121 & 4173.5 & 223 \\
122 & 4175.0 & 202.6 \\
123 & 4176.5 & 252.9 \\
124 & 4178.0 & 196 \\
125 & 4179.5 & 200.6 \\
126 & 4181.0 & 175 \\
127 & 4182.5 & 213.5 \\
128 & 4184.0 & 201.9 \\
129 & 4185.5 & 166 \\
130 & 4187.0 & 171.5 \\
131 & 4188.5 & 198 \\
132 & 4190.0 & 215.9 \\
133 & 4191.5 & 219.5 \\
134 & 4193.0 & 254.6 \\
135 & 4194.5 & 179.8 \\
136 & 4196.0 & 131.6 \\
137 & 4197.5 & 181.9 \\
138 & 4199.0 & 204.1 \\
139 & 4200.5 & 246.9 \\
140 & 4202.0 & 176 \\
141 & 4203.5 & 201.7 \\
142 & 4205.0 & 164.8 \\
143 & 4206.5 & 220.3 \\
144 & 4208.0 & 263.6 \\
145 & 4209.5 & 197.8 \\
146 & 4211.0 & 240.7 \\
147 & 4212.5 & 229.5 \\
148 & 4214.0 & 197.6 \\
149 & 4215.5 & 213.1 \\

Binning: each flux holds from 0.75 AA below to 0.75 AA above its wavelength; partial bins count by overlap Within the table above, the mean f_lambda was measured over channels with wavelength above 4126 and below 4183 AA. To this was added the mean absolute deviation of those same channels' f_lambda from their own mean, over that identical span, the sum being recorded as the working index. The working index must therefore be 232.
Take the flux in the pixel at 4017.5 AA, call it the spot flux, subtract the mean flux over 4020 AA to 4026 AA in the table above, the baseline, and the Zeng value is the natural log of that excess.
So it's 3.3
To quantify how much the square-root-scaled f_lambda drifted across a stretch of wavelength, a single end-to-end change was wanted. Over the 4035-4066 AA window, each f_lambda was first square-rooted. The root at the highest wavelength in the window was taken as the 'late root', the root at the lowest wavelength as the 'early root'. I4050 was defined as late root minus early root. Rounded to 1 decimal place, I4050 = -1.8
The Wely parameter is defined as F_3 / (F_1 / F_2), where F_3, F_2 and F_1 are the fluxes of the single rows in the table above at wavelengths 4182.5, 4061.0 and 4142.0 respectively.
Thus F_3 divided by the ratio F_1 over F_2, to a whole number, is 278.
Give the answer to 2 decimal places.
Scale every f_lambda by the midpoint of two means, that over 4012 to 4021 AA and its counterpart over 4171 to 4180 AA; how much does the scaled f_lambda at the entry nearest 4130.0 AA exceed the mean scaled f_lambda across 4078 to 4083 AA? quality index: -0.22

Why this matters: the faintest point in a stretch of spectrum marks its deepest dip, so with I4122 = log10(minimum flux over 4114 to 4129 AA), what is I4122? 2.19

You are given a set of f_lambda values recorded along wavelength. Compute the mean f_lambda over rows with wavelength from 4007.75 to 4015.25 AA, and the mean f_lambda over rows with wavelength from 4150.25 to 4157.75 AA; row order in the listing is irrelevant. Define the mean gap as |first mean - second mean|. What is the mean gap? 9.6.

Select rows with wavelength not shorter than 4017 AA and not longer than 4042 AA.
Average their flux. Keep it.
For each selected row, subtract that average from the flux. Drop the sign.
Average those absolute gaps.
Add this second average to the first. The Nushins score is 240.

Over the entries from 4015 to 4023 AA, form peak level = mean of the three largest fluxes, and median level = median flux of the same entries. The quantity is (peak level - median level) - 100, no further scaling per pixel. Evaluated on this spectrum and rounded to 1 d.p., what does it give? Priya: -86.1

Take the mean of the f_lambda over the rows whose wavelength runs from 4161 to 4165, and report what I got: 246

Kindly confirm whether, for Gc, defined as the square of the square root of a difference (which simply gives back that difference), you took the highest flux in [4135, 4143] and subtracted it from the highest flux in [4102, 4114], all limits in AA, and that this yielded 20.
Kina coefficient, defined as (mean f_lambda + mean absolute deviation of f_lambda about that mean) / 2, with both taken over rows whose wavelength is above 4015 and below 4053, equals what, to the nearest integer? 118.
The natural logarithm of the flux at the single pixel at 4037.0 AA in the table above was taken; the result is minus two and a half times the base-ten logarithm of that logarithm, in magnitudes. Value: -1.77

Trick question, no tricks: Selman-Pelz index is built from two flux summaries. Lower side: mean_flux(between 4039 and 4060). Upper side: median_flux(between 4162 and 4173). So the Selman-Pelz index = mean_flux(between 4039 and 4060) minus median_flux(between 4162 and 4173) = -45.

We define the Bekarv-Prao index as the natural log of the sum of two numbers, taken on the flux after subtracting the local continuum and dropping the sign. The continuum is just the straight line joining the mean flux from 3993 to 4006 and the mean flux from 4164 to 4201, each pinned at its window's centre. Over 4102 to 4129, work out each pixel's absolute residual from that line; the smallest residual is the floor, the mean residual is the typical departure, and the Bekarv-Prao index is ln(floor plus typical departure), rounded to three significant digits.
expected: 3.50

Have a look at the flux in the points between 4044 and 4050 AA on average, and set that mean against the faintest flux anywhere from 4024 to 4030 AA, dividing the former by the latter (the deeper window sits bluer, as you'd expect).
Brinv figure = 1.26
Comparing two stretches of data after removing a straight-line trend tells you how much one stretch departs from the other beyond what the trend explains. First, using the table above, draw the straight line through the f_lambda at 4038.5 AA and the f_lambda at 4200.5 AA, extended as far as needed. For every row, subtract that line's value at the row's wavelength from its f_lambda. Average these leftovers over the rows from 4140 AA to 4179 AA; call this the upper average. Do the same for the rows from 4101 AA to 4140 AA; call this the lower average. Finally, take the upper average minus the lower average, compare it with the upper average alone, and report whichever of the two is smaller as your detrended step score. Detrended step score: -23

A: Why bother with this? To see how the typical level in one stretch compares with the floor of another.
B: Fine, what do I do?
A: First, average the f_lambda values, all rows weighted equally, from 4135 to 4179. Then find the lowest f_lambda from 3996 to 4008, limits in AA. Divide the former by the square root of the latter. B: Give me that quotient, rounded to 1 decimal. 17.4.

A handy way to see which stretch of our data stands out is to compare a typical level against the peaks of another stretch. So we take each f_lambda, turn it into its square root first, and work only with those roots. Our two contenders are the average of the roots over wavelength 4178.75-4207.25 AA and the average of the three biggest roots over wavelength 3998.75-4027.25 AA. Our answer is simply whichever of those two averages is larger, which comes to 16.1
